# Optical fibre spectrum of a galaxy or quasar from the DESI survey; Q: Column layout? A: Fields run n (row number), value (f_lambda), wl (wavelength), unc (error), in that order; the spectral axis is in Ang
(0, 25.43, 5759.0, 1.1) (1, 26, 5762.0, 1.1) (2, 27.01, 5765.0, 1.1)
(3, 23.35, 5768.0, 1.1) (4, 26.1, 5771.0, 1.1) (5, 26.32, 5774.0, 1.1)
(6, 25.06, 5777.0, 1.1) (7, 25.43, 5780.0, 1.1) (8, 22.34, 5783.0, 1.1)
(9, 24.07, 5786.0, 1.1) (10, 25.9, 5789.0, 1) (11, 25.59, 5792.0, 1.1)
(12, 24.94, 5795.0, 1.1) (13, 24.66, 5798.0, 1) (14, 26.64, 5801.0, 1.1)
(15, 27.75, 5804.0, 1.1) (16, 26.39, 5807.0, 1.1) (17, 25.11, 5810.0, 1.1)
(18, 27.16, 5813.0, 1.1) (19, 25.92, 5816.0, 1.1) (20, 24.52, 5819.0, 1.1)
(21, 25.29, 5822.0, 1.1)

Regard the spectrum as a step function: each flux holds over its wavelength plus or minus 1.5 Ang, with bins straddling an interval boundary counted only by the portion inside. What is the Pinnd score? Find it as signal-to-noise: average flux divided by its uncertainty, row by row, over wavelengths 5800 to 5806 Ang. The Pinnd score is 24.7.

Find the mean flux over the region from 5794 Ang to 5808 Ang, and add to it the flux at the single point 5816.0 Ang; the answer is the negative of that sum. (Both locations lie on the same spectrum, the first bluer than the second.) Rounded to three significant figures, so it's -52.0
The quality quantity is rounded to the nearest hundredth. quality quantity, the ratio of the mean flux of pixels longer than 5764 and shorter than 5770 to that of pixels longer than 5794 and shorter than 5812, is 0.97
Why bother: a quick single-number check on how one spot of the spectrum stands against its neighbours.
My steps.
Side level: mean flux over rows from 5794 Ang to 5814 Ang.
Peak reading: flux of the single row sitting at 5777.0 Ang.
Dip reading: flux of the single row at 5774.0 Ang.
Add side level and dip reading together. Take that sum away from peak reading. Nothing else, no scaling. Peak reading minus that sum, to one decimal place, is -27.4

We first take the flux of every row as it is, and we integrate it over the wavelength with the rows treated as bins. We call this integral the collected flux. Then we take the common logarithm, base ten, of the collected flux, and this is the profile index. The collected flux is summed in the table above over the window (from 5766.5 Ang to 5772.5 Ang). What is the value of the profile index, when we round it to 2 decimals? 2.17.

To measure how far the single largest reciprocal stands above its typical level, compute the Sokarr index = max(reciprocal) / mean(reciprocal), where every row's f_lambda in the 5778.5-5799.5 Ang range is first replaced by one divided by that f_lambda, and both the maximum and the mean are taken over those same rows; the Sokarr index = 1.10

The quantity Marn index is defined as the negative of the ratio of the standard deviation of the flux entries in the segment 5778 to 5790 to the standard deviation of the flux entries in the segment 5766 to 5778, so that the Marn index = -1.18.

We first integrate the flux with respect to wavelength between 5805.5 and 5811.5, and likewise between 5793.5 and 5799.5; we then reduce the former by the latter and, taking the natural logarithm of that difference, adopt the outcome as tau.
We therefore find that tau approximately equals 1.7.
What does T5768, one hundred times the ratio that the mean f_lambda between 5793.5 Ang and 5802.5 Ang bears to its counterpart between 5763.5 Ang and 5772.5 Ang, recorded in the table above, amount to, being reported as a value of 100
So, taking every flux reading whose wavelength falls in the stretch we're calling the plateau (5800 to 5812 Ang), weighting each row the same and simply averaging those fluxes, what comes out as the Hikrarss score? 26.5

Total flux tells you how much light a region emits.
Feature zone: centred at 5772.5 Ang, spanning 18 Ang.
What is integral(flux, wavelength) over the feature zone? 460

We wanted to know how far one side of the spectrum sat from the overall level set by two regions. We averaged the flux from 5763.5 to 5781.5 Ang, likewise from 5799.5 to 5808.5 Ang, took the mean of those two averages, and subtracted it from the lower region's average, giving -0.69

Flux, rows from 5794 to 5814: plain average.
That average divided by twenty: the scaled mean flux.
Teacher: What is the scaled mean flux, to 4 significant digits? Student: 1.305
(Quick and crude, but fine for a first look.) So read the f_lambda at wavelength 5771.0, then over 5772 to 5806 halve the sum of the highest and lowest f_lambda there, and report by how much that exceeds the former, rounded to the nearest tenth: -1.1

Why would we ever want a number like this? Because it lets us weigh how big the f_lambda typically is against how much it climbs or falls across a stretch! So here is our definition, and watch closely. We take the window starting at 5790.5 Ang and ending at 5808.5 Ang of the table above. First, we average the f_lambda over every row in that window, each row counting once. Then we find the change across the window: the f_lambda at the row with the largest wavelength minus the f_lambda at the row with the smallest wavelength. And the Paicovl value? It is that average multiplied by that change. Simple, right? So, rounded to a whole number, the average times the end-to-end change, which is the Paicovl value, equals 21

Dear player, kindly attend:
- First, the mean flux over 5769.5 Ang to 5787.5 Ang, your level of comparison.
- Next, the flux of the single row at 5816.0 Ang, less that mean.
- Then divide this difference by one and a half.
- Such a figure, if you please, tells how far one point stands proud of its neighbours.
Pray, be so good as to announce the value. 0.69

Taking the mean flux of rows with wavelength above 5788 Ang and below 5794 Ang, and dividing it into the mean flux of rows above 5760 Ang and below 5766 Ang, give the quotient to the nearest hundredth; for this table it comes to 1.03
